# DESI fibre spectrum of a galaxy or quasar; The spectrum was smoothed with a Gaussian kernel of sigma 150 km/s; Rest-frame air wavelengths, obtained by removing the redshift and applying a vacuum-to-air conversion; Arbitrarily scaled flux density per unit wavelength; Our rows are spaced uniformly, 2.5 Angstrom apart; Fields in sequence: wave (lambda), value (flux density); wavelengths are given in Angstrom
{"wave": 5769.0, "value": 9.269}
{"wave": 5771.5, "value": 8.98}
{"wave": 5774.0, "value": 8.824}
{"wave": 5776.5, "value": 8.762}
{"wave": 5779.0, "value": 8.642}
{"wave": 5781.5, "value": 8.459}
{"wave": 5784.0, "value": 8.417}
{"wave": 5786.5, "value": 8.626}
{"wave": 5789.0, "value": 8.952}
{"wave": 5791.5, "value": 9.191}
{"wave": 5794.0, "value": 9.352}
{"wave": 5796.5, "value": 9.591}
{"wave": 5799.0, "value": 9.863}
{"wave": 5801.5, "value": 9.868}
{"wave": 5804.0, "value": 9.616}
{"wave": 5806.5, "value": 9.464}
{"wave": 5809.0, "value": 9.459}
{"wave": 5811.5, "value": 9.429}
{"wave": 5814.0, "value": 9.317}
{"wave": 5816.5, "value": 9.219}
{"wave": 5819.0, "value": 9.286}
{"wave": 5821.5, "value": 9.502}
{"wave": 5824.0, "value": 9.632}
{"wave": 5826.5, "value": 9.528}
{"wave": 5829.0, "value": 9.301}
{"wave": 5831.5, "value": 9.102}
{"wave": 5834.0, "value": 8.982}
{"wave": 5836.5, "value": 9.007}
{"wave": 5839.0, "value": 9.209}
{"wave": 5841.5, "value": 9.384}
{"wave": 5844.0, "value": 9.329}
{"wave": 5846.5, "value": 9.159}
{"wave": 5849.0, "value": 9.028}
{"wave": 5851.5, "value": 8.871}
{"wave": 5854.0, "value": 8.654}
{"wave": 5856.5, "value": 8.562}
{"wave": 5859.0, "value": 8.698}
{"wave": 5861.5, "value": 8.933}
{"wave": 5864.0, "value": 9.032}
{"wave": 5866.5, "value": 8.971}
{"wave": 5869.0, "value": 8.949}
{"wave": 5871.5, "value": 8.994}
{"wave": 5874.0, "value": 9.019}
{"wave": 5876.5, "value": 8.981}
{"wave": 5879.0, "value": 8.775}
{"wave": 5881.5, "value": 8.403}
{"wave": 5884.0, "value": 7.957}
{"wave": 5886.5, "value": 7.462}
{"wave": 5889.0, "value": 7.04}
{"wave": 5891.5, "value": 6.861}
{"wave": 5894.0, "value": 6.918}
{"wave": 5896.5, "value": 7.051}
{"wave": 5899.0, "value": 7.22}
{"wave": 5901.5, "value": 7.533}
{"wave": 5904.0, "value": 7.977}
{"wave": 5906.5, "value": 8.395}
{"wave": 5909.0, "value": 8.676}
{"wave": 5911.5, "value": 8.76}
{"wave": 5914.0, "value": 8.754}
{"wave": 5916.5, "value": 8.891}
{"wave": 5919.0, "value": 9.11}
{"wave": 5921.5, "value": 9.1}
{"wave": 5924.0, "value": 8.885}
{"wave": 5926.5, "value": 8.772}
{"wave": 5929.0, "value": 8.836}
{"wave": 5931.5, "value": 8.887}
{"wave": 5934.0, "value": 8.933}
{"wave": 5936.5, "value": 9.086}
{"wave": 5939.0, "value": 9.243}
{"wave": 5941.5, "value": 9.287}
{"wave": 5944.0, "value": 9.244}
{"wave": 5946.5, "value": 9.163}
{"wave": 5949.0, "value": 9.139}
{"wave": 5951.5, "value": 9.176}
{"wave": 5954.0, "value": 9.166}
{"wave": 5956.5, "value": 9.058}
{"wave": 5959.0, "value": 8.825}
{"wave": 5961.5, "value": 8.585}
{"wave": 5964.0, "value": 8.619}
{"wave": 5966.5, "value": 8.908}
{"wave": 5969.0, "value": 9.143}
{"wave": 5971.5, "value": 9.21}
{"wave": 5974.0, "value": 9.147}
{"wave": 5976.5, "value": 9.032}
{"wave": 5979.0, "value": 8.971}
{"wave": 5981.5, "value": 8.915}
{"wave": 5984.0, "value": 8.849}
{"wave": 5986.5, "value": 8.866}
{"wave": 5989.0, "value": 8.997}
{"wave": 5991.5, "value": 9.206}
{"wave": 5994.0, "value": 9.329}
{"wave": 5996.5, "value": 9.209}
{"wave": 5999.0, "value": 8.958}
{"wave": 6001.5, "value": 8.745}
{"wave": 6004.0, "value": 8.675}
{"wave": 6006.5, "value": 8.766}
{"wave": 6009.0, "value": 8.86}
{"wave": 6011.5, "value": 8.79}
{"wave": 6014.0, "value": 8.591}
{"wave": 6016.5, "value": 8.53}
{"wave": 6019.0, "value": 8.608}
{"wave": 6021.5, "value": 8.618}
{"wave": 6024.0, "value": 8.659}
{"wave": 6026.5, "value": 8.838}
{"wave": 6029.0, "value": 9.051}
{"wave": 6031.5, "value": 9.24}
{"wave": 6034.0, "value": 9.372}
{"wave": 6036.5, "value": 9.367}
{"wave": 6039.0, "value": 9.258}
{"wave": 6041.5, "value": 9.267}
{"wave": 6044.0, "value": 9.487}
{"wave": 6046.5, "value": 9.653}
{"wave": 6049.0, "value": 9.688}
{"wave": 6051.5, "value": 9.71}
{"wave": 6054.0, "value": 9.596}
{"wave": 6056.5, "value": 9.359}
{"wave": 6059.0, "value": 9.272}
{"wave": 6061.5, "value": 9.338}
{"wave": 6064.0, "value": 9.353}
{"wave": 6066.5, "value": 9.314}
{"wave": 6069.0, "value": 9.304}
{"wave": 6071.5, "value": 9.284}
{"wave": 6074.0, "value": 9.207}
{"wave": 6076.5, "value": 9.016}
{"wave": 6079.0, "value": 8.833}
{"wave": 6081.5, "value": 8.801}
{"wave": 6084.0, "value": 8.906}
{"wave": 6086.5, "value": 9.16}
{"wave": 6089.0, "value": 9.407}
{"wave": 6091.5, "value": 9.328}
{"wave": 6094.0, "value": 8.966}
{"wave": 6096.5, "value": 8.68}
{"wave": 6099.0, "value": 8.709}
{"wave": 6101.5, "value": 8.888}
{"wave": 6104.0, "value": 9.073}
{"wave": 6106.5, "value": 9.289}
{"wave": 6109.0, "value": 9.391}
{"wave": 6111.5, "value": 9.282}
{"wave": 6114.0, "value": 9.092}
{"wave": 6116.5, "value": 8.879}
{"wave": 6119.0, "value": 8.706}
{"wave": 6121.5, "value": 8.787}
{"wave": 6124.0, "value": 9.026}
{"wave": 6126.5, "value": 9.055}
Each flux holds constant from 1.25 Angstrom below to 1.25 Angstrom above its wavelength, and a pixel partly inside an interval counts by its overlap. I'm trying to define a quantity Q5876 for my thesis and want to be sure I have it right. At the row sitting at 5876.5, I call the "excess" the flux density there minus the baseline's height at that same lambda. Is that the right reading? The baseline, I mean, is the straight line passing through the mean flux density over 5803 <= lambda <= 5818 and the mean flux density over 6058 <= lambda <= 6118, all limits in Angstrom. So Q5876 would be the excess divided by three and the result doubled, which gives -0.2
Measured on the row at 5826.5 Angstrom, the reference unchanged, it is 0.1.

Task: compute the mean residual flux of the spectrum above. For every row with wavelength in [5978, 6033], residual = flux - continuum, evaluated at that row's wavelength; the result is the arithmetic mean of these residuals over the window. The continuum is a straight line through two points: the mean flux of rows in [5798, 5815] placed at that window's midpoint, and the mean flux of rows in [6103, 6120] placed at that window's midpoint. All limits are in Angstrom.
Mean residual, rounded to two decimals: -0.39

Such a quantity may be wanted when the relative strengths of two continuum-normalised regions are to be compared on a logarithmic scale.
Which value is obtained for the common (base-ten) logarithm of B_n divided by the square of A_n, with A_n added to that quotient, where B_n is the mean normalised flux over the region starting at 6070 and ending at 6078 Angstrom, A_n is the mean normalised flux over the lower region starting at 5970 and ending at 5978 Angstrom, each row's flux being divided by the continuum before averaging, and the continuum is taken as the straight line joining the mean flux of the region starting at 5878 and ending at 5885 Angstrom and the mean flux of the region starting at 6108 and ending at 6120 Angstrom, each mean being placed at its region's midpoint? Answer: 0.296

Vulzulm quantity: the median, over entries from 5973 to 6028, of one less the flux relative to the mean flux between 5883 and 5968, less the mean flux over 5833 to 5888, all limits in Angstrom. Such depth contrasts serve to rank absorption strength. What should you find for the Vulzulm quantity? -8.87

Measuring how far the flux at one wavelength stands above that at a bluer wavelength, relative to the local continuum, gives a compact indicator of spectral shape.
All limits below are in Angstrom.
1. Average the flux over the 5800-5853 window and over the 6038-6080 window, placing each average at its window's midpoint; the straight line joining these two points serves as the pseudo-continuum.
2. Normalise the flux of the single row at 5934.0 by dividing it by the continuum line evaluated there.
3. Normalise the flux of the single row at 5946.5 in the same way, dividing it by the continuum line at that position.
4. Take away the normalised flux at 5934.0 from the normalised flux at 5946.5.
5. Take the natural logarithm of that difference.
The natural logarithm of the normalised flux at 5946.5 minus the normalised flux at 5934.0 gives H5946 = -3.7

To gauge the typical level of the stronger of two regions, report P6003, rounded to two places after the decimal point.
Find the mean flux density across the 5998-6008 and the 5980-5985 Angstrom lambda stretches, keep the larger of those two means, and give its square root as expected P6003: 2.98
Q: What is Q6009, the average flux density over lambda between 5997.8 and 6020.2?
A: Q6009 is 8.72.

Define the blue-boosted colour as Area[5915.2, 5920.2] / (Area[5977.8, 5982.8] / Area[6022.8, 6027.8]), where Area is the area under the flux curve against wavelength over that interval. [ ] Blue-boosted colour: 44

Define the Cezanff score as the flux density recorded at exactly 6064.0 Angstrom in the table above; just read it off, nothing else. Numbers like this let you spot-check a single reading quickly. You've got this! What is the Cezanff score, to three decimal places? 9.353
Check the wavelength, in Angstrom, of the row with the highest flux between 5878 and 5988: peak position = 5941.5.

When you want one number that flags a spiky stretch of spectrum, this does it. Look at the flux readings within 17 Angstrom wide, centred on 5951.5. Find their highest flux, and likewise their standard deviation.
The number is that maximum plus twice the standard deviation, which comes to 9.5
